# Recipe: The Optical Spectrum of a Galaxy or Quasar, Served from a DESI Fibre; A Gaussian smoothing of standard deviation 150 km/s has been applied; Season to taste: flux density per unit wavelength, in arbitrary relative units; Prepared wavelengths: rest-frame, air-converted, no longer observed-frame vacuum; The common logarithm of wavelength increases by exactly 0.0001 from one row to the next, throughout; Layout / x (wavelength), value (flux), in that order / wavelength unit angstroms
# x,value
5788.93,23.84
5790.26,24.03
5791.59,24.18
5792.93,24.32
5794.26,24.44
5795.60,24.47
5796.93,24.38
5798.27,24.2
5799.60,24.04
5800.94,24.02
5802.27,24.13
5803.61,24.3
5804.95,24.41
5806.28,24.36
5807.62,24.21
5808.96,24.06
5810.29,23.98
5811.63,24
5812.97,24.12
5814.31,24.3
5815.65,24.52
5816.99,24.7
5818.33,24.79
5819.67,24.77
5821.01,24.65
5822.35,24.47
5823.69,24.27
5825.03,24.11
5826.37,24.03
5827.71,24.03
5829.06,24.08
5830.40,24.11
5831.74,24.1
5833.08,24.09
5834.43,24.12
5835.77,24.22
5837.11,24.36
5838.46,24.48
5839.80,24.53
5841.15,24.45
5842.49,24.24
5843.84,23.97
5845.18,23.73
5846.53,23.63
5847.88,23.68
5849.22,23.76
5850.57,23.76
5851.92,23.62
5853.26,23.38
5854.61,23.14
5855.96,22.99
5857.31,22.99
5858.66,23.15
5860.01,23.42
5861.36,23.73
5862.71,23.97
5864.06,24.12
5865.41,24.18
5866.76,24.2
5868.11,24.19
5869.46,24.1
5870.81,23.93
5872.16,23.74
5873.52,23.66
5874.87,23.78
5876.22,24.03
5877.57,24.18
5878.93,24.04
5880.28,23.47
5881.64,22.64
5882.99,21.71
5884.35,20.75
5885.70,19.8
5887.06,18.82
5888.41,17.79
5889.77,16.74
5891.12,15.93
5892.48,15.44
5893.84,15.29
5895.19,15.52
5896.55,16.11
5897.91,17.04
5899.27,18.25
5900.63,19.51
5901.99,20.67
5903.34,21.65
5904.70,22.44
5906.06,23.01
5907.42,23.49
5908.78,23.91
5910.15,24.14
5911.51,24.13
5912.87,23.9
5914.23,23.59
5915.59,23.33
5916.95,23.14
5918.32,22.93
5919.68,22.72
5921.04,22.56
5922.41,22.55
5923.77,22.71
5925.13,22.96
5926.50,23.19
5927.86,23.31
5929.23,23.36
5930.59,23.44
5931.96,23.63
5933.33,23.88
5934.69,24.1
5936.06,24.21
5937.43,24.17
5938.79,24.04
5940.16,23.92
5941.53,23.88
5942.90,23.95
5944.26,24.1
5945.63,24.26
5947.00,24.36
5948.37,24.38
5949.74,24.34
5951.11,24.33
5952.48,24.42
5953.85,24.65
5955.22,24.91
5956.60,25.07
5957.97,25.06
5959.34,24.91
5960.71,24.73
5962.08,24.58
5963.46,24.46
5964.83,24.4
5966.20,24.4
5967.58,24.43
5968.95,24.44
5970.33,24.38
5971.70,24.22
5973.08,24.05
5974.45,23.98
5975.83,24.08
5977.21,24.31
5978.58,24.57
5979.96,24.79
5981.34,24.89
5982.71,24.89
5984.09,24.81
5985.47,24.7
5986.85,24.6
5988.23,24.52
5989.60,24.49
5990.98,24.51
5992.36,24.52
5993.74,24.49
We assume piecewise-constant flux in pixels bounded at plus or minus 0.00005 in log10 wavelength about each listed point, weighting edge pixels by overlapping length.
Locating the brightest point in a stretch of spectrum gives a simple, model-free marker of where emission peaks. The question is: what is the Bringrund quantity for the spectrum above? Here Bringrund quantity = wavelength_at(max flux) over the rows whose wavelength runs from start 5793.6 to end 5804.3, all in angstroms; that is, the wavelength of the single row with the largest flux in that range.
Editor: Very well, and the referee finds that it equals 5795.60 angstroms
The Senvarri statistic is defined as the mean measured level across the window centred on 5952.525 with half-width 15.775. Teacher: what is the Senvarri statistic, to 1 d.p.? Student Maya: 24.4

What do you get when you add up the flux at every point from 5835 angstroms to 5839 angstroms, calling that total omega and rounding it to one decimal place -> 73.1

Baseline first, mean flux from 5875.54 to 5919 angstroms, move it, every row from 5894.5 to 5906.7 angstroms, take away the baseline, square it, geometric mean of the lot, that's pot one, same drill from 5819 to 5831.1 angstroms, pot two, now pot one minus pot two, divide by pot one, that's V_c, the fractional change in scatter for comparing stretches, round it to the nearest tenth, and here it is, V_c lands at -2.7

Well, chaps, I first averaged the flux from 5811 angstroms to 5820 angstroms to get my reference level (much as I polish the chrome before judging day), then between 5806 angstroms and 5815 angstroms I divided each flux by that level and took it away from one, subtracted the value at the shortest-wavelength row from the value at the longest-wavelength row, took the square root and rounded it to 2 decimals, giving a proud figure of 0.05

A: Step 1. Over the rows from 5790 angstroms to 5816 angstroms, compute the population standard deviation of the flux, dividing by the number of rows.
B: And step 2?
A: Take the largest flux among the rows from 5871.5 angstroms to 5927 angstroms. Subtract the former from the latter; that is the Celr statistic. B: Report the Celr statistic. 24.0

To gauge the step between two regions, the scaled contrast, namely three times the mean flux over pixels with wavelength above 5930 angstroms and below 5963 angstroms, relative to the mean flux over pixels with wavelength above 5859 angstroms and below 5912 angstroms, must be 3.40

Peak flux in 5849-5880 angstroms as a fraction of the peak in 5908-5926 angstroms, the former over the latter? 1.00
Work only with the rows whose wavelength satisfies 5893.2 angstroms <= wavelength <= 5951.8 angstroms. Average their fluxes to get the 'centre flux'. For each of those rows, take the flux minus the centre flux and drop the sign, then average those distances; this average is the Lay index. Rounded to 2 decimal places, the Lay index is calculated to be 1.70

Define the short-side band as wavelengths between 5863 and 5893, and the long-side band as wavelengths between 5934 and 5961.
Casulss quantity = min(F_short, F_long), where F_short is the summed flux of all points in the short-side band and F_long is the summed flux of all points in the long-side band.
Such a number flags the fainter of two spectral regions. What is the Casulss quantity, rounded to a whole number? 481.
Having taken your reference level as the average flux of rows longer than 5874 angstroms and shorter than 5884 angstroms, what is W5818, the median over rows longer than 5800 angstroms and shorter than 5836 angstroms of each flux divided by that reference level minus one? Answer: 0.03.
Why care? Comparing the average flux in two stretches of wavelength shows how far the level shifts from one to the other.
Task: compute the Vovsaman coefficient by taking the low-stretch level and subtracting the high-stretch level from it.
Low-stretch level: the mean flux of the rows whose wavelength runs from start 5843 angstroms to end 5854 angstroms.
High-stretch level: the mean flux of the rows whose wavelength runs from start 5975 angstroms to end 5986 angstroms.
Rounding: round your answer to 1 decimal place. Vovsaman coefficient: -0.9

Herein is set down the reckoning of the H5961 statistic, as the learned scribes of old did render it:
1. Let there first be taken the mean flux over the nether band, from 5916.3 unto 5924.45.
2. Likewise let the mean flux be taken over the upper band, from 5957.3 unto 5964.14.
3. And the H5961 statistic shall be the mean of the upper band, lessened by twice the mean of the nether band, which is -20.8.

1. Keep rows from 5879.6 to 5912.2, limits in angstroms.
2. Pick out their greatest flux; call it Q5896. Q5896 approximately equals 24.14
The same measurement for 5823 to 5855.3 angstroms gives 24.53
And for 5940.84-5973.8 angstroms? 25.07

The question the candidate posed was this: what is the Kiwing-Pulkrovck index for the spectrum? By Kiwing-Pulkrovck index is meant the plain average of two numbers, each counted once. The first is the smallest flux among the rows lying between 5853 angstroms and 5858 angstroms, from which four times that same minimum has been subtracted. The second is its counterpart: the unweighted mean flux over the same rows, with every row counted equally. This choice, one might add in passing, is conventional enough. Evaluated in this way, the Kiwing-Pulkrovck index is -22.9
